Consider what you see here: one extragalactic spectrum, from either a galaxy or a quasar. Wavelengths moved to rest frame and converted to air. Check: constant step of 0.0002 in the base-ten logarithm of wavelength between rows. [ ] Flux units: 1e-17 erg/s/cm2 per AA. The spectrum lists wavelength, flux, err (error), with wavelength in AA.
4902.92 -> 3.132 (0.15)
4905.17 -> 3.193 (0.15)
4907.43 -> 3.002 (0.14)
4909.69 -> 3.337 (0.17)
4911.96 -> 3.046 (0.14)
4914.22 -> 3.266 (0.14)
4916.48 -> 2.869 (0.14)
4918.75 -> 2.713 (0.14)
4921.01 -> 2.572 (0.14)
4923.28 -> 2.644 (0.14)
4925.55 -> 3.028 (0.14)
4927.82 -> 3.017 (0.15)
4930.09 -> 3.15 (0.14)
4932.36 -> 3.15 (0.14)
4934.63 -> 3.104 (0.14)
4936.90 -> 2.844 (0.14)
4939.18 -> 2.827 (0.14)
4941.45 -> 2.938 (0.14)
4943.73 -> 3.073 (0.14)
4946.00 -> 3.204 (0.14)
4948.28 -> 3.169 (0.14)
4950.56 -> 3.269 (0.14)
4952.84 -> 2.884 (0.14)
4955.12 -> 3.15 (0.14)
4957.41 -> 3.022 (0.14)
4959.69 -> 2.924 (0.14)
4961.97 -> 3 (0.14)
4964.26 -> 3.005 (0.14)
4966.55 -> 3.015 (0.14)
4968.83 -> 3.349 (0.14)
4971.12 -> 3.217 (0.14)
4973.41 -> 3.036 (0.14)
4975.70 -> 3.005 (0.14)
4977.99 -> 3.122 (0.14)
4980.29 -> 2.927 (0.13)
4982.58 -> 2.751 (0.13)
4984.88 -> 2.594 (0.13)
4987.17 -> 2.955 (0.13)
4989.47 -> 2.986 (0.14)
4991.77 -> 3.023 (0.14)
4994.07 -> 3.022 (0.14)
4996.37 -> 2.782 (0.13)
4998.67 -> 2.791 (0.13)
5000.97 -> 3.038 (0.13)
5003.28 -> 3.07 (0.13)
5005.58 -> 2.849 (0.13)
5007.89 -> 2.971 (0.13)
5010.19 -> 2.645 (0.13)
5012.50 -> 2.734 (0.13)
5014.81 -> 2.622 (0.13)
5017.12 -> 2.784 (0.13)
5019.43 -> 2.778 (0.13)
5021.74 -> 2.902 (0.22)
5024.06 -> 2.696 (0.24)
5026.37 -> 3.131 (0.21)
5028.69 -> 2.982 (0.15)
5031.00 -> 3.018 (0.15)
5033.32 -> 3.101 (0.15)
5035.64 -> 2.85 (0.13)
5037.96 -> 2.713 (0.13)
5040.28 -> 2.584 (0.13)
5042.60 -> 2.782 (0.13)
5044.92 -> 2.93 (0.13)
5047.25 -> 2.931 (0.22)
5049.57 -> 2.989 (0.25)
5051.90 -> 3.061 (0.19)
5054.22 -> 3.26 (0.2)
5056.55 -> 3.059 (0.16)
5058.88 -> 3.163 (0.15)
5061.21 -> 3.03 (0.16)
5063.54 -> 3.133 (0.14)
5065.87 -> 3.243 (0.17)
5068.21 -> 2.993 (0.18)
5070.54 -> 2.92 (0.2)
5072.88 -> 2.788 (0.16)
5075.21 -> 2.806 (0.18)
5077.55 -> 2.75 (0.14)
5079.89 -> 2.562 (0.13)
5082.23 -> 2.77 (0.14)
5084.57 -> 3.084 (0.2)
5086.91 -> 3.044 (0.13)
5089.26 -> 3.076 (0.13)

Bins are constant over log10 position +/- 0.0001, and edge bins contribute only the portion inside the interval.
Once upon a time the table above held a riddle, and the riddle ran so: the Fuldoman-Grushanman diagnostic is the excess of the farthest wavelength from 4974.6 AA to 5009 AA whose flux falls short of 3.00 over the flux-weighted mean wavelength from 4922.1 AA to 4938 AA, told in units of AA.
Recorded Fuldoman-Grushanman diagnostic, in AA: 77.7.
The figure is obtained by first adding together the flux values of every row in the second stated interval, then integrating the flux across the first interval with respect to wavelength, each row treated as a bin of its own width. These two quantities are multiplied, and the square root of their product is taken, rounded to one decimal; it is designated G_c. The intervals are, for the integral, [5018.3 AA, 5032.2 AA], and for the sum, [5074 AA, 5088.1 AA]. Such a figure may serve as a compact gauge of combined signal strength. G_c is 26.3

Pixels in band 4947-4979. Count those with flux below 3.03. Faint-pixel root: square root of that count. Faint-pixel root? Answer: 2.6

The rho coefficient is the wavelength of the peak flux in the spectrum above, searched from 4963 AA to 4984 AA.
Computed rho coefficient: 4968.83 AA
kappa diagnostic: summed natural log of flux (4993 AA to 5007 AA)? 6.4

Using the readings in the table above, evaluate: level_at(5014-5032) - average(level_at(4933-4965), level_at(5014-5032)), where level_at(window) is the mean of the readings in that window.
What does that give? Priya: -0.08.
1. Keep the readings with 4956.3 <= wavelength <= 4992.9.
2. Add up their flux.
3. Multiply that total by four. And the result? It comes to 192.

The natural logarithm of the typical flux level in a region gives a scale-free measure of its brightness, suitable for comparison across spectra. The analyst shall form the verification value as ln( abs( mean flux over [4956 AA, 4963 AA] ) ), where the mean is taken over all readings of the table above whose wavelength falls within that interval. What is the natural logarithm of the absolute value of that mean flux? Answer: 1.09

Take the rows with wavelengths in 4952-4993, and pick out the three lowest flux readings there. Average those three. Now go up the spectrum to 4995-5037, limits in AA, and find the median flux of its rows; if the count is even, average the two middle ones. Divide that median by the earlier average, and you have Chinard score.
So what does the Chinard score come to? 1.04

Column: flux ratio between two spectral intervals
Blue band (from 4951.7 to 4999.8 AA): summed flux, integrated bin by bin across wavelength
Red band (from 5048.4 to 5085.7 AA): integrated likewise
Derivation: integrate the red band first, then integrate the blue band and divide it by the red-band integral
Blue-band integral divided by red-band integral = 1.3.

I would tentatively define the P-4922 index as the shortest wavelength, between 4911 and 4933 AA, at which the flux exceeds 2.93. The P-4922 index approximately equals 4911.96 AA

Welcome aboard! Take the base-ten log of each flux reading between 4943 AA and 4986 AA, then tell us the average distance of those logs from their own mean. 0.0189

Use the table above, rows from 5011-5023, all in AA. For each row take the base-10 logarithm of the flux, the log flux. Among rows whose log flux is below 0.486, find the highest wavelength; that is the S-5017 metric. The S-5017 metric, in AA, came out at 5021.74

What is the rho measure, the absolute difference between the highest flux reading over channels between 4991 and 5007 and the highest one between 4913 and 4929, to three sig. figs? 0.196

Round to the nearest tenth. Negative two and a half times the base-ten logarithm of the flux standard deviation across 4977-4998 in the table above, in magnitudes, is 2.0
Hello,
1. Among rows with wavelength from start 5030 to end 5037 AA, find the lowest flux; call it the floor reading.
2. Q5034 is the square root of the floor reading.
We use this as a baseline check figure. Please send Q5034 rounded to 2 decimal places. 1.69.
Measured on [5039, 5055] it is 1.61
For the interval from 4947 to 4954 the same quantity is 1.70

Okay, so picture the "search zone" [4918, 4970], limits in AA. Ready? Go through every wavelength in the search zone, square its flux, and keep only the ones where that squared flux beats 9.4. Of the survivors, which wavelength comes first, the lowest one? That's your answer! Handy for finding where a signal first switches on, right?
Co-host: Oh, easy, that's 4930.09 AA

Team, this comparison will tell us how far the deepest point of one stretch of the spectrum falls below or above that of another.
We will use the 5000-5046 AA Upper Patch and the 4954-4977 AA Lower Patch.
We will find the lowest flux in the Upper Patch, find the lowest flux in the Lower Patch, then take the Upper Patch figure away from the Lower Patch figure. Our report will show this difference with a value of 0.34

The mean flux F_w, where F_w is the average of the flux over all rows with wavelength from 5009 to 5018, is 2.70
